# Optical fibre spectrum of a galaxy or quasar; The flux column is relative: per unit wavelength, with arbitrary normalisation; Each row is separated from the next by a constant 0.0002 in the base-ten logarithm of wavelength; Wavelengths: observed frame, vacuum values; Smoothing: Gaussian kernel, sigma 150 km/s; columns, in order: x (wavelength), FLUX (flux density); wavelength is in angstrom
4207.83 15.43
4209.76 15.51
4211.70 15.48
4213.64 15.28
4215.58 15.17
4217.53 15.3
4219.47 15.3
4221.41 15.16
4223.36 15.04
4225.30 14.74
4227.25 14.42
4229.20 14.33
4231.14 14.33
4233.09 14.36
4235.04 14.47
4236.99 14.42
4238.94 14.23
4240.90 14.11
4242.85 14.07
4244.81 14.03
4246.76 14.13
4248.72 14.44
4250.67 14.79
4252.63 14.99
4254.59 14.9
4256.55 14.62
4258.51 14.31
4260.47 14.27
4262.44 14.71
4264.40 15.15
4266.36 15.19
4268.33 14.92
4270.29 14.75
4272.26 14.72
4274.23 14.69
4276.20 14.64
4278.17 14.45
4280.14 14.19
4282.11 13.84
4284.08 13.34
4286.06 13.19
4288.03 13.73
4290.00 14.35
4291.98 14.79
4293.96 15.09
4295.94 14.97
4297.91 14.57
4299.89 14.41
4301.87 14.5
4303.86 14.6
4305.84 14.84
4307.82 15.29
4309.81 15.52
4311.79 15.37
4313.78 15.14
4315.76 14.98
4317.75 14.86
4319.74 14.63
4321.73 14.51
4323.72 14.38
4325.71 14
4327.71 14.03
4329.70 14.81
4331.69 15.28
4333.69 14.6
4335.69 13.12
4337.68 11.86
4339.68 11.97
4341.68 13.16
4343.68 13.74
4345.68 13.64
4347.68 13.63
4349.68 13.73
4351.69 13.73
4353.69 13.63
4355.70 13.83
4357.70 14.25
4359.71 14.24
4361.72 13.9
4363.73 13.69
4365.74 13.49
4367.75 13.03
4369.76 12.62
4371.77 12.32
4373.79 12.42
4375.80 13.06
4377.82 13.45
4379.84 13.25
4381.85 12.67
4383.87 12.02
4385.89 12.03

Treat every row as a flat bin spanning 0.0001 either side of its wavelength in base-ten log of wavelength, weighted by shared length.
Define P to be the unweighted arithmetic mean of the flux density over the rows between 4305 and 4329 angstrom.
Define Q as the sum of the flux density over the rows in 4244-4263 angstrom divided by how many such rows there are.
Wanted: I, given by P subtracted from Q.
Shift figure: -0.3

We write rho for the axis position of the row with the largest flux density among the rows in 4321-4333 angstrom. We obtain 4331.69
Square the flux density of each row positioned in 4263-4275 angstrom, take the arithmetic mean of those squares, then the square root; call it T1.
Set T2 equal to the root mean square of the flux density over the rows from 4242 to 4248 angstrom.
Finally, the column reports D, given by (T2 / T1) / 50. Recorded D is 0.0189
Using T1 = 14.9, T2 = 14.1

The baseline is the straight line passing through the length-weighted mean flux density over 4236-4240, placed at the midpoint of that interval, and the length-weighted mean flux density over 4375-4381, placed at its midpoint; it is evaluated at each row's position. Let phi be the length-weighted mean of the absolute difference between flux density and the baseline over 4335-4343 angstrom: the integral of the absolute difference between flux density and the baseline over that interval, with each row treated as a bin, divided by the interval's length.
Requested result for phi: 1.01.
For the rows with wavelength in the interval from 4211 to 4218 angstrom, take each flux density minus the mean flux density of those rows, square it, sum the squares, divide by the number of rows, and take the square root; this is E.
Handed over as 0.11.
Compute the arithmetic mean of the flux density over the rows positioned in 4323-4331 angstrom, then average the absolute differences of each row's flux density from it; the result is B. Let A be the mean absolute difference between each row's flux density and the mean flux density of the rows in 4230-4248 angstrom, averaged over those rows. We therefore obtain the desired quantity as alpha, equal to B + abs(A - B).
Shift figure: 0.44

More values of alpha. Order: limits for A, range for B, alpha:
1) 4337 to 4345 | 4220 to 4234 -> 0.77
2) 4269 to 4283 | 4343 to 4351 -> 0.26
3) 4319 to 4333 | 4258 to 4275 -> 0.33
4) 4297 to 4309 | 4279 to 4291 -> 0.46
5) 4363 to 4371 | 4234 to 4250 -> 0.38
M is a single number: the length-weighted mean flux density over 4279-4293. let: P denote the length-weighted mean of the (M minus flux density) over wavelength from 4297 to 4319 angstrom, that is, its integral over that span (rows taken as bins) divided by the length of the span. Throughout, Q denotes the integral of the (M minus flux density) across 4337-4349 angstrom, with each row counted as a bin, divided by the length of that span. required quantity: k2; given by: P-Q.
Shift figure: -1.9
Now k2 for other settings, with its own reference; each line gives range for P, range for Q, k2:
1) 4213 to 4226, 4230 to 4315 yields -0.6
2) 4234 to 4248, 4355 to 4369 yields -0.5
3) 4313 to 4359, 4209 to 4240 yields 0.9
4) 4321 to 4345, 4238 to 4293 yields 0.6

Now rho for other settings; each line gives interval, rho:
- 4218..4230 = 4219.47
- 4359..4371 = 4359.71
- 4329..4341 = 4331.69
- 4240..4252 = 4250.67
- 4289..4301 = 4293.96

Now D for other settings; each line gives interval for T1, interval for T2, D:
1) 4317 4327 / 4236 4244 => 0.0196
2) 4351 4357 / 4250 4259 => 0.0214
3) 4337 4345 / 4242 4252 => 0.0225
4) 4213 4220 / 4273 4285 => 0.0186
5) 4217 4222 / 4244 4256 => 0.0191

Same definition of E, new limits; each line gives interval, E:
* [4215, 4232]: 0.39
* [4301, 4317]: 0.34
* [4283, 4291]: 0.45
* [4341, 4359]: 0.26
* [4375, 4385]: 0.51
